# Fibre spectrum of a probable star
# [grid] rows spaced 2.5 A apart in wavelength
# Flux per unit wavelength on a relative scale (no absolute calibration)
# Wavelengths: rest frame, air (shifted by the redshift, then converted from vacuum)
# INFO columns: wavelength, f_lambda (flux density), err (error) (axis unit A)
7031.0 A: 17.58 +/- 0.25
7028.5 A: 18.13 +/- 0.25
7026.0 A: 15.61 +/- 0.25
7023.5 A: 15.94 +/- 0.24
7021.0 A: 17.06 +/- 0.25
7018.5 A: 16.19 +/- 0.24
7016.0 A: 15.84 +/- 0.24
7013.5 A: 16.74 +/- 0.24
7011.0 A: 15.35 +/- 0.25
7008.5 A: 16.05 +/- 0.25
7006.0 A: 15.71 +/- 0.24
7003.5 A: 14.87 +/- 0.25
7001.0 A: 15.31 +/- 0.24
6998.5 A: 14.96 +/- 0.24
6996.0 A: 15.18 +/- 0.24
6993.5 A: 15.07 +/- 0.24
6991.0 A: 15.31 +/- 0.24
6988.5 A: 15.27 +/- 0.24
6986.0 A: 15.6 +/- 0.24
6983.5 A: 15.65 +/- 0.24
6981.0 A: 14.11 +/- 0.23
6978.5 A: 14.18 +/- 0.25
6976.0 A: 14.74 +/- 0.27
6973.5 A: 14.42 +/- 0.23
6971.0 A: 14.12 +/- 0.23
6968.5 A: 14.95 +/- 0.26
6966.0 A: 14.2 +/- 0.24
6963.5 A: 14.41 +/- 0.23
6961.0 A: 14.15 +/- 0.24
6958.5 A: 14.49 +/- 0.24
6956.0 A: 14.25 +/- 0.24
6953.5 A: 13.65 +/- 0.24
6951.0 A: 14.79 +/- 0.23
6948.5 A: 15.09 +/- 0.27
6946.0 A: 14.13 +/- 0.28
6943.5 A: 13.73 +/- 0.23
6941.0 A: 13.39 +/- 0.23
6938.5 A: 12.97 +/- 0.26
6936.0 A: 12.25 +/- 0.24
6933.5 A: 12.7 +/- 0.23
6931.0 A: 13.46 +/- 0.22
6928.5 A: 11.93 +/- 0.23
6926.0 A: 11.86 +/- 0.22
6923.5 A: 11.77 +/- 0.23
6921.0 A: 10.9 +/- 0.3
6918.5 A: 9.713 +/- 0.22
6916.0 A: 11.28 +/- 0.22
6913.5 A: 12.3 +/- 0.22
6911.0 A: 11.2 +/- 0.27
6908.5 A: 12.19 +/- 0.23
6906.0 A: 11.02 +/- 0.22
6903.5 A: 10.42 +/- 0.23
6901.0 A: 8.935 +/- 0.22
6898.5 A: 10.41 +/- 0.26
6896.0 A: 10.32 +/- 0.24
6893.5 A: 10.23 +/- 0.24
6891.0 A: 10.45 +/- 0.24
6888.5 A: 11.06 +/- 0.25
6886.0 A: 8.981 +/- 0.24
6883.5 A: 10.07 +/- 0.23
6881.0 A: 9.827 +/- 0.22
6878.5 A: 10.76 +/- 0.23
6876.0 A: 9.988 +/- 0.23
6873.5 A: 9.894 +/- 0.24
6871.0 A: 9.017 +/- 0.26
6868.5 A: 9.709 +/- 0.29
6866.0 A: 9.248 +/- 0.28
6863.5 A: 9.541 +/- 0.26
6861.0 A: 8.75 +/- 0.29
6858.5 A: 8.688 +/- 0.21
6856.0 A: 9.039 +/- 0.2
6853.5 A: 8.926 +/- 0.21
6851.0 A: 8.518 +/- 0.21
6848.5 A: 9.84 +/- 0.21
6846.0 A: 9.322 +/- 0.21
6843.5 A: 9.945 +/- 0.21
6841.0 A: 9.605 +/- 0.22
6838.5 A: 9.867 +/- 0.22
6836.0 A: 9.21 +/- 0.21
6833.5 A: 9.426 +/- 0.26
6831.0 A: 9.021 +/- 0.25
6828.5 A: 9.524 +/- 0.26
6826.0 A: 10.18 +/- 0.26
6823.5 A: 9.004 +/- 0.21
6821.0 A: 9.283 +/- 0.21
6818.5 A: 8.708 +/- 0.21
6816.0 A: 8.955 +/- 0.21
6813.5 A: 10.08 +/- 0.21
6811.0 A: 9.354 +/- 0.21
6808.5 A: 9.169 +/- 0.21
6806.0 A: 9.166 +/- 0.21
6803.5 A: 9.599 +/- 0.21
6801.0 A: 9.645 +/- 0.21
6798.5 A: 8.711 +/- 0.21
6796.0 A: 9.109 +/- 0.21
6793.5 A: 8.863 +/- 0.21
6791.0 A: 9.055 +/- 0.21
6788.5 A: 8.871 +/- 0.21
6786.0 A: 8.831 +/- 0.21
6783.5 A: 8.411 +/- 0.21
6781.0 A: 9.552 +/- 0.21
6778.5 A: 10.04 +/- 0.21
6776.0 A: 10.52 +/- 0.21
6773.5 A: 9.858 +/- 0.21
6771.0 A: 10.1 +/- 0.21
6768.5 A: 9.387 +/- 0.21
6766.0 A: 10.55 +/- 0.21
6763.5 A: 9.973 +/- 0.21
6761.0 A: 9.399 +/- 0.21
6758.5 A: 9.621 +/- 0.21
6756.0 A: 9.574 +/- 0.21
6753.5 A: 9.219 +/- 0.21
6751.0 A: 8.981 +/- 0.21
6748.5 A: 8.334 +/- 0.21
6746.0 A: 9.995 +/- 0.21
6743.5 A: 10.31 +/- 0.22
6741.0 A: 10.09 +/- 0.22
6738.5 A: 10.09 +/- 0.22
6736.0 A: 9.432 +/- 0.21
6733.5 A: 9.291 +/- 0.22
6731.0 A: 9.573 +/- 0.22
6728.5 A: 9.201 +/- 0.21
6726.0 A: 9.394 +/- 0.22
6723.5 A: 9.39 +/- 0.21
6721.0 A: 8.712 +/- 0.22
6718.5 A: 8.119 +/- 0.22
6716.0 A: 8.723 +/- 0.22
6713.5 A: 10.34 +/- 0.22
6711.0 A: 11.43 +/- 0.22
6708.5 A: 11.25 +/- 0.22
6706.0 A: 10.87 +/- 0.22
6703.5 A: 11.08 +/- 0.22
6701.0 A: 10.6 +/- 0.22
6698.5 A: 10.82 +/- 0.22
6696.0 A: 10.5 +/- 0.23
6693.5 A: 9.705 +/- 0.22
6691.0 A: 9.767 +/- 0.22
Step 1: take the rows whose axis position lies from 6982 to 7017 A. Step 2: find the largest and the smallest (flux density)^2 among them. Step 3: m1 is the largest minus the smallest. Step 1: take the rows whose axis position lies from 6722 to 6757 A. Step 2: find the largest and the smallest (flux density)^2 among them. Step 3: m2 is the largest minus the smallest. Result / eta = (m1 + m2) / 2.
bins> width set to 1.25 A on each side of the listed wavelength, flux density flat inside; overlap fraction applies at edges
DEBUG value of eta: 48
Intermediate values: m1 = 59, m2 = 37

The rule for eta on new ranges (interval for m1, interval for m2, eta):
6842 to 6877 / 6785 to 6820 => 26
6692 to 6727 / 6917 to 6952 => 99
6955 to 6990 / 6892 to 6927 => 59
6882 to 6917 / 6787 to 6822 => 49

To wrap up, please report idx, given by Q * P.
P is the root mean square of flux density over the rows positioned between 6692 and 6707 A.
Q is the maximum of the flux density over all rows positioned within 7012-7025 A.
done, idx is 181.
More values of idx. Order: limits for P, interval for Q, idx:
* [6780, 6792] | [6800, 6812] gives 86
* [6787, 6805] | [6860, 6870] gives 89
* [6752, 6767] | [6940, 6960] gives 147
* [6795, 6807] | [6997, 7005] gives 142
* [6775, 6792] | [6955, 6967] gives 136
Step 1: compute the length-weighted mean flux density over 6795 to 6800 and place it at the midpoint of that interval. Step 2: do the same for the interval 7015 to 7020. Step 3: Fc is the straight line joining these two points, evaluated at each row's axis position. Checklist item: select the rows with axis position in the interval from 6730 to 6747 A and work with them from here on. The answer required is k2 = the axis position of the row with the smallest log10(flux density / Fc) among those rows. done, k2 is 6733.5 A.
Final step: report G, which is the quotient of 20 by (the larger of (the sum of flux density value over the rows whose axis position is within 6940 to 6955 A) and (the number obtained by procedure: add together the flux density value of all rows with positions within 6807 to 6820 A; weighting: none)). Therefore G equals 0.236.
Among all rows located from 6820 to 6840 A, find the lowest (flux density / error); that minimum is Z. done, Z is 36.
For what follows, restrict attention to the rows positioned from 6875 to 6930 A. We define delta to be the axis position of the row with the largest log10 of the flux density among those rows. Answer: 6913.5 A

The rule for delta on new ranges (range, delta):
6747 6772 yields 6766.0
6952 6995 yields 6983.5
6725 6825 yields 6766.0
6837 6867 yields 6843.5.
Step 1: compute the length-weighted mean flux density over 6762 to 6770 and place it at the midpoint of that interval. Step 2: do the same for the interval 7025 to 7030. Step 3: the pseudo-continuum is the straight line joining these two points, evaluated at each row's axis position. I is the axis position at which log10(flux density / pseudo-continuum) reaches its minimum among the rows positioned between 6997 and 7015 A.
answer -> 7003.5 A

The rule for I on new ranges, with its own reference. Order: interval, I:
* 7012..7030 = 7026.0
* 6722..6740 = 6733.5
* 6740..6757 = 6748.5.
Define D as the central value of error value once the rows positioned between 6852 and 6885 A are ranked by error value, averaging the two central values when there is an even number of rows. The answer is 0.230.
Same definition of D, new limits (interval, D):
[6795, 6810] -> 0.210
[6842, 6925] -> 0.230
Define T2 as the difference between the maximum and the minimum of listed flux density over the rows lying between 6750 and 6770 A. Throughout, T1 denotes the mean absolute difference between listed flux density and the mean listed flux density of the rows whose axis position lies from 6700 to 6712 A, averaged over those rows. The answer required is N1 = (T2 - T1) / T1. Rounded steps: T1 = 0.25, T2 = 1.6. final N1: 5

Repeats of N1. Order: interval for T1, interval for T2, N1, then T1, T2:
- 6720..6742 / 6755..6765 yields 1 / 0.30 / 0.6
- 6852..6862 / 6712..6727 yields 16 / 0.13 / 2.2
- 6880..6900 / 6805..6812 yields -1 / 0.41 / 0.2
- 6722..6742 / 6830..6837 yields 0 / 0.27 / 0.4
